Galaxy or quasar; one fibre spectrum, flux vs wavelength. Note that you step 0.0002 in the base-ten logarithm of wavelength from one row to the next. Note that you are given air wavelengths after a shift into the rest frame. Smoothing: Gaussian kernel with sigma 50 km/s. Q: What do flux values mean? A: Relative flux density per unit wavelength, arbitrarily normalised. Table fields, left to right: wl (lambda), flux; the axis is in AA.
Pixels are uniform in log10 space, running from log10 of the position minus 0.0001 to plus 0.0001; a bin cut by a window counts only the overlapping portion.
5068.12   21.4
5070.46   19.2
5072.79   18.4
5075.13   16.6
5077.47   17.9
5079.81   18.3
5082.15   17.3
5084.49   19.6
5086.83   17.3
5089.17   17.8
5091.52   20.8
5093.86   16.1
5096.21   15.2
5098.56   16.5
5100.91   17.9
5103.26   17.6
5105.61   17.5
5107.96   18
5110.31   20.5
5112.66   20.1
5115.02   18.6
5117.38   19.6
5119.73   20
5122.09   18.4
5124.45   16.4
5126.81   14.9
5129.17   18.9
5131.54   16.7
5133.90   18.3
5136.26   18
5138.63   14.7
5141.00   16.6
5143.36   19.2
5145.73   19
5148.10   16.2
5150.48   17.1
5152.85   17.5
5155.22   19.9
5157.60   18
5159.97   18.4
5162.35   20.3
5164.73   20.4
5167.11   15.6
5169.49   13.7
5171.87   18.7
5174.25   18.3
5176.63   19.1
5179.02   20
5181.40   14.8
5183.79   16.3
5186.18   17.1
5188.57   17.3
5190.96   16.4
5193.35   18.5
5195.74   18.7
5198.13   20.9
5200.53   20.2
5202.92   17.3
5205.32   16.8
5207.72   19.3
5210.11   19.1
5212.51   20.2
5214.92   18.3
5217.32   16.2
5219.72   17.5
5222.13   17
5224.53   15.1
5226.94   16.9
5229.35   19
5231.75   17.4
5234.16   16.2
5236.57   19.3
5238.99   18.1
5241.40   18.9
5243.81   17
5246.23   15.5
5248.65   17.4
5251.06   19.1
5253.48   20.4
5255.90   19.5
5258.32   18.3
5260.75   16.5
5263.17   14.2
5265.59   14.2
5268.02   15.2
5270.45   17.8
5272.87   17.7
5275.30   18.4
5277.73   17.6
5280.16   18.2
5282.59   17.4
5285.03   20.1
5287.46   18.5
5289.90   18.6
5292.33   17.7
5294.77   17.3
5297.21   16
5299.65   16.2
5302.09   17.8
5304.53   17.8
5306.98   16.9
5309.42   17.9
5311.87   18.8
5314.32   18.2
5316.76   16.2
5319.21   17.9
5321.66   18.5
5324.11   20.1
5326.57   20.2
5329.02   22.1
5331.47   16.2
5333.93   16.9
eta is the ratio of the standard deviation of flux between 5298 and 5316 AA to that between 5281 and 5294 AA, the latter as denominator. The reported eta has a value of 0.8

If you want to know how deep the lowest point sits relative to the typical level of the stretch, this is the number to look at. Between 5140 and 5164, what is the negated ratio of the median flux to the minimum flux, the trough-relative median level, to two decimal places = -1.12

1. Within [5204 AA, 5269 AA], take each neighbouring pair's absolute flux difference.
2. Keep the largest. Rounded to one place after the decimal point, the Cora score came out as 3.1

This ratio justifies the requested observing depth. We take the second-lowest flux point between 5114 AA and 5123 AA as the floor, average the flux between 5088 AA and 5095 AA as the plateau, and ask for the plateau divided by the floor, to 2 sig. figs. 0.98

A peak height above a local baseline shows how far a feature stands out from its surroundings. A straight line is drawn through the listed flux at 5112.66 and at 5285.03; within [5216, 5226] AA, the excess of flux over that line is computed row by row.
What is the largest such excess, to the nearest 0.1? -2.6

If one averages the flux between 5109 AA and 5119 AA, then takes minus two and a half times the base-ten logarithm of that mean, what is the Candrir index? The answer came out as -3.24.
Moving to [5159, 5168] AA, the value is -3.18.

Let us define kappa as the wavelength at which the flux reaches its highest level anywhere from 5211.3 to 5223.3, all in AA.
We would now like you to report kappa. 5212.51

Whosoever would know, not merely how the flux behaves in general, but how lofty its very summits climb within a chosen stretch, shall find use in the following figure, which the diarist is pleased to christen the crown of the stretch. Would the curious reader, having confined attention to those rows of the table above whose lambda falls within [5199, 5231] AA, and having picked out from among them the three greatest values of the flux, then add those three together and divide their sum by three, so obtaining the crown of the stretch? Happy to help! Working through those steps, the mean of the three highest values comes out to 19.9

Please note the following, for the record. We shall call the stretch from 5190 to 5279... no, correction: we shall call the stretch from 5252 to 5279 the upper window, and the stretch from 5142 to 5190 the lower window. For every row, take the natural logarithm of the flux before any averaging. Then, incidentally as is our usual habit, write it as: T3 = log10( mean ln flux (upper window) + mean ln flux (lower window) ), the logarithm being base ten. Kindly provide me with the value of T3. 0.757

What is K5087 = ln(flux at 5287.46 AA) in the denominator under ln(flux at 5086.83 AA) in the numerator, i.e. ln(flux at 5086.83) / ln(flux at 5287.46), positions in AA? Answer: 0.98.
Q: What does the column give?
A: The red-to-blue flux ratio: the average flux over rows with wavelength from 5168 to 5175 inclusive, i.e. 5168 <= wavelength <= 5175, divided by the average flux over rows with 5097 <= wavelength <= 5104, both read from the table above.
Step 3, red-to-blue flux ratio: 0.98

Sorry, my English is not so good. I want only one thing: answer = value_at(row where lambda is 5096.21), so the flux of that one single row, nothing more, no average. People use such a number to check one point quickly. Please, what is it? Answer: 15.2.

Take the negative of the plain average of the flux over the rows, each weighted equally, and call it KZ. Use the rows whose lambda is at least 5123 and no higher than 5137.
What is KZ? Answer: -17.2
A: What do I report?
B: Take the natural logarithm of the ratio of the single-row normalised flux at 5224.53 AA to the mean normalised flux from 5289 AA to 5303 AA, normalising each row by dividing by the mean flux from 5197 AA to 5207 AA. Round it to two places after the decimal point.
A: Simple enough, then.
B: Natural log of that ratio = -0.13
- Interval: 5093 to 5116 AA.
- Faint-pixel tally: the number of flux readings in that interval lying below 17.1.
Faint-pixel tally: 3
